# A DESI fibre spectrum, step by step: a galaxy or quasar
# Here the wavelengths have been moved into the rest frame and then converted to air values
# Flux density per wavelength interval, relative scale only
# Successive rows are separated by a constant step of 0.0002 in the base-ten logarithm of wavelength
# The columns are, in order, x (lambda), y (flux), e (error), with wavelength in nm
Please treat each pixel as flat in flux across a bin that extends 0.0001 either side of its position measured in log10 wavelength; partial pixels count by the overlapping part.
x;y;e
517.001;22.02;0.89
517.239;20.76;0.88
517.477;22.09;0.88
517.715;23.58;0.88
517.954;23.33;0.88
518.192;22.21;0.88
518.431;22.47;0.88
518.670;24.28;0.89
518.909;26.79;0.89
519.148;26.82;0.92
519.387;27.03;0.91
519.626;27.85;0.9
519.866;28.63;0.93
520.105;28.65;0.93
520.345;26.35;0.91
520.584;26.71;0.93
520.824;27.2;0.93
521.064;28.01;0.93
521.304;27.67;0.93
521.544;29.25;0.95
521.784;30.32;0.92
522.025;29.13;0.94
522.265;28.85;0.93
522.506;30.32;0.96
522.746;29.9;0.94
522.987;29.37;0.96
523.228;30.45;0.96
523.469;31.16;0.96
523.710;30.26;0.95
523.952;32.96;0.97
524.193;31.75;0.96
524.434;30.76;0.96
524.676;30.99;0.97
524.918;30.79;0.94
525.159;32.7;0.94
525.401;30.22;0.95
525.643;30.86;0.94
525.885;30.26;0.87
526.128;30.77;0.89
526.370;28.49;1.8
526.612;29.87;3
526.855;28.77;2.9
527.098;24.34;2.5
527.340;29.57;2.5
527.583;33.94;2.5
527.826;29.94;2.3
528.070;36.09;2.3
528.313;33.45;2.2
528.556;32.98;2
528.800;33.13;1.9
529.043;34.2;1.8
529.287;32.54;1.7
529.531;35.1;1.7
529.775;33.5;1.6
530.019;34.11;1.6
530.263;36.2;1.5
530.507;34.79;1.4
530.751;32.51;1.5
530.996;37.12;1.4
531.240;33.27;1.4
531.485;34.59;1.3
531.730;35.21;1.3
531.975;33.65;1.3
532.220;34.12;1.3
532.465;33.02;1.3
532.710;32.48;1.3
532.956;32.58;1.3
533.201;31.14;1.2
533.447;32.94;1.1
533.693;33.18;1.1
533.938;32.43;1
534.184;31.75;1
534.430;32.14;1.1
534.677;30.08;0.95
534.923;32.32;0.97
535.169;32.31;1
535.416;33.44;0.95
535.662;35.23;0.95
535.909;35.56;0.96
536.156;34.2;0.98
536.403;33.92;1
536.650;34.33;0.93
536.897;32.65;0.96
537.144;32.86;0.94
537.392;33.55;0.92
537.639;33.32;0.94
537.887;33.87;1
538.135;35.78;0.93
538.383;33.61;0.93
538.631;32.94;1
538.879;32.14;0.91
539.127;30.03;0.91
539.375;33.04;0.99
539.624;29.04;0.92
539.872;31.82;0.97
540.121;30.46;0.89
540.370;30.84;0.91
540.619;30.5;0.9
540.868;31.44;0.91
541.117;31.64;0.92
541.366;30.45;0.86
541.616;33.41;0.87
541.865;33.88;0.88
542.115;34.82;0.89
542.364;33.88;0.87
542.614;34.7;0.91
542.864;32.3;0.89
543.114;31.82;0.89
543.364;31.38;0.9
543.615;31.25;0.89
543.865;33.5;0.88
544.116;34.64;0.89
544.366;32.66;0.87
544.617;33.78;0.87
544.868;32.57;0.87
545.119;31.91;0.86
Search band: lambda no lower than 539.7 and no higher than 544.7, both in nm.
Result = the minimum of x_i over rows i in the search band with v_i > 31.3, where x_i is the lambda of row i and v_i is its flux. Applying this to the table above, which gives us 539.872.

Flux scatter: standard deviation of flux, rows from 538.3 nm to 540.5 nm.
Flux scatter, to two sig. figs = 1.5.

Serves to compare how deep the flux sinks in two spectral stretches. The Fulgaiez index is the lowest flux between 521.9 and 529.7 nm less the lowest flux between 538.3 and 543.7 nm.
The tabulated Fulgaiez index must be -4.7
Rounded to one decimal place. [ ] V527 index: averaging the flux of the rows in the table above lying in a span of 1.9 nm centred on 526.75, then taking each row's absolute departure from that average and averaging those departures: 1.7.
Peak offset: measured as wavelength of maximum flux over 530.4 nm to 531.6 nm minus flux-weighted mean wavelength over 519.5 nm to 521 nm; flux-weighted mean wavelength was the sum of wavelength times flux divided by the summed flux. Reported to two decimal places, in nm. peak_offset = 10.78 nm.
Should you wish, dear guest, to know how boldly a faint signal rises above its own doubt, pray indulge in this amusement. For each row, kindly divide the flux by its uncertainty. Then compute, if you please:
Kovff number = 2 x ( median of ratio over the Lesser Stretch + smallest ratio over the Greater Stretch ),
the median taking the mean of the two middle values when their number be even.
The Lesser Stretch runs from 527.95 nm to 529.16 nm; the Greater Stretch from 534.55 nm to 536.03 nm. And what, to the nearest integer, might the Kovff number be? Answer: 96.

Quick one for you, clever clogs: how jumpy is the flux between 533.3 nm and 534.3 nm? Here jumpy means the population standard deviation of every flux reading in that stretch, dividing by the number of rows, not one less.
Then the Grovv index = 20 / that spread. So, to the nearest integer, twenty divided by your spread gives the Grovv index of 37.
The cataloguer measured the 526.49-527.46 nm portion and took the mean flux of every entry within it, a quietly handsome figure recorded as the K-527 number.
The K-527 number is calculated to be 28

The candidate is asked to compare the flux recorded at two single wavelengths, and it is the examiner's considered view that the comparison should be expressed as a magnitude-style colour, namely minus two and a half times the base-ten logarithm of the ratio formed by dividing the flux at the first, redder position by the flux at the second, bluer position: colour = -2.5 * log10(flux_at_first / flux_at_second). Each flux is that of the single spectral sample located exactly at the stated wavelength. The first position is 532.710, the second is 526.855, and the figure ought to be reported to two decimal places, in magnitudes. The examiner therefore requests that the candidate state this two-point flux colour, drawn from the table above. -0.13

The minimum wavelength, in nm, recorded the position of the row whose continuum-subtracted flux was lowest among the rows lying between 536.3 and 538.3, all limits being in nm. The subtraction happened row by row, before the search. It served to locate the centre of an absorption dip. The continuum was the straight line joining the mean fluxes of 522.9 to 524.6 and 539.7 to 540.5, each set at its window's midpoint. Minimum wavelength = 536.897 nm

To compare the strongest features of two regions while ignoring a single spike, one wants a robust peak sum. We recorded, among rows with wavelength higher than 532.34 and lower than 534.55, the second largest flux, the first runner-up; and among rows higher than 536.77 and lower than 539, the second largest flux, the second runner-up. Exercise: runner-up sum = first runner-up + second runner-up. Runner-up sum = 66.9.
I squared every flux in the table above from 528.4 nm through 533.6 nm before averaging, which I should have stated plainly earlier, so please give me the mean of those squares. 1142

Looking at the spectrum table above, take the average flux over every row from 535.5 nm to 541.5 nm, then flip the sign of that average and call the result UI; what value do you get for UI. -32.6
